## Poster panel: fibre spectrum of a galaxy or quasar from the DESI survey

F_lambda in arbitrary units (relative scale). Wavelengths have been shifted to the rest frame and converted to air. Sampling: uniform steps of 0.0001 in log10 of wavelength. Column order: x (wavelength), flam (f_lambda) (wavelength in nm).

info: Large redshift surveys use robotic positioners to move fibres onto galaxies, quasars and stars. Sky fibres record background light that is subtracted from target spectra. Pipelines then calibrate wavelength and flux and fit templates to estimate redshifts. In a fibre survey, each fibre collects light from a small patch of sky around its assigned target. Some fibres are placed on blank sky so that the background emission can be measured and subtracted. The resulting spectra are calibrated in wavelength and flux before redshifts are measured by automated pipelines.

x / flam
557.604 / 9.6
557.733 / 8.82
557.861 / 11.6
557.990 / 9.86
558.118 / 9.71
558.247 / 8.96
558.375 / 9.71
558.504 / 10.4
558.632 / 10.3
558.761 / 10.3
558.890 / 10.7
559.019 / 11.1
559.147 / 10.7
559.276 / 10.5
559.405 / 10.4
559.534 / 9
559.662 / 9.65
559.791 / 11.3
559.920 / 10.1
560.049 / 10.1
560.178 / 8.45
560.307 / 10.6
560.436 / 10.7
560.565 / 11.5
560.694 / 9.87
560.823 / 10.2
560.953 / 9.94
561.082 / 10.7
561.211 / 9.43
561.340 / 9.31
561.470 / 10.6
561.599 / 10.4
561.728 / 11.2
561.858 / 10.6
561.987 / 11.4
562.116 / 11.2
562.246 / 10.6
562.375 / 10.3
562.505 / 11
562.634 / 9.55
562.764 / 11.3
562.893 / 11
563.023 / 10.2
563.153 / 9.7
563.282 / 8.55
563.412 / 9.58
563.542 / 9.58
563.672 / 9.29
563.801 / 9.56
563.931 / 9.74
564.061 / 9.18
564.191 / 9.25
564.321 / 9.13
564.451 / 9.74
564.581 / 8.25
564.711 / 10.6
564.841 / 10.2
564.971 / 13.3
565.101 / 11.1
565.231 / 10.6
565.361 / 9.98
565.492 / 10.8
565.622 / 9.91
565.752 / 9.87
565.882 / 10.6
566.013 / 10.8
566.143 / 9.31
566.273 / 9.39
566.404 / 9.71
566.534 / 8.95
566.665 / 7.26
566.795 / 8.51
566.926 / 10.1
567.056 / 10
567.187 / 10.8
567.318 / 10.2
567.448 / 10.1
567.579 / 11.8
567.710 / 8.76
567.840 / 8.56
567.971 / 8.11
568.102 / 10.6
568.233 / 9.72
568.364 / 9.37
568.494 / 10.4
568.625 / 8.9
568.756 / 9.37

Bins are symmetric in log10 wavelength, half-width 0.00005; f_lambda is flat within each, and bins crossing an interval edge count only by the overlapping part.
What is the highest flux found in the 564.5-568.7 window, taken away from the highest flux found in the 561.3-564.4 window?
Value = -1.9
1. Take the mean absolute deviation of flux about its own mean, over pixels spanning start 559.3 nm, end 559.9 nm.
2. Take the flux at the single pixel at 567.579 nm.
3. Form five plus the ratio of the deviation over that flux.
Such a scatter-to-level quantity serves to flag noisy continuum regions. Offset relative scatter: 5.065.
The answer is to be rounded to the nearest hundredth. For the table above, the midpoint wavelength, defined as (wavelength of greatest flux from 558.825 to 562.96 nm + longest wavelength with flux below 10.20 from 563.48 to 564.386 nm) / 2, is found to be 562.44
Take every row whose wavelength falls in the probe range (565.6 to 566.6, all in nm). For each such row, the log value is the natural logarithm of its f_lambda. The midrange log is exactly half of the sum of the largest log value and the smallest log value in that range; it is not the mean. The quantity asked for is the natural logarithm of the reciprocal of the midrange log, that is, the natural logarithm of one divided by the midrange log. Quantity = -0.827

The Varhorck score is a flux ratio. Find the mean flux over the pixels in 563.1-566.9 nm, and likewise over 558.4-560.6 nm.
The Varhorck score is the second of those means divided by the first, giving 1.06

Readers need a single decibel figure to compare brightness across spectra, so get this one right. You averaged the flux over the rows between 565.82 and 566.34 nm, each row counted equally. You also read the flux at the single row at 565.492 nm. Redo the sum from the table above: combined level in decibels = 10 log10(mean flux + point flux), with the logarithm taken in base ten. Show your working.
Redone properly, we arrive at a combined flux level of 13.2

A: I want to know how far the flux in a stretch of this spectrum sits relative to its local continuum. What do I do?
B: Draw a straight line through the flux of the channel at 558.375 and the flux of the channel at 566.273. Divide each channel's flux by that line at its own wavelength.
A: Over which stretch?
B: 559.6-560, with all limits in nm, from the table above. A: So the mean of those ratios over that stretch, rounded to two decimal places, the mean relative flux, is 1.07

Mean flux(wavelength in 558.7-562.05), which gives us 10.3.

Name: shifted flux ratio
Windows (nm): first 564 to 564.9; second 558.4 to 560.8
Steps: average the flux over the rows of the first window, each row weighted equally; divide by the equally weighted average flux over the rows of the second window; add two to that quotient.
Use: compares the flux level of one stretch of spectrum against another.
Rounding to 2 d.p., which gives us 2.92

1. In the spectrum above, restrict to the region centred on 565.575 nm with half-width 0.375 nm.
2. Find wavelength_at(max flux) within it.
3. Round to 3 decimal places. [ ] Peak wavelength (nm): 565.492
